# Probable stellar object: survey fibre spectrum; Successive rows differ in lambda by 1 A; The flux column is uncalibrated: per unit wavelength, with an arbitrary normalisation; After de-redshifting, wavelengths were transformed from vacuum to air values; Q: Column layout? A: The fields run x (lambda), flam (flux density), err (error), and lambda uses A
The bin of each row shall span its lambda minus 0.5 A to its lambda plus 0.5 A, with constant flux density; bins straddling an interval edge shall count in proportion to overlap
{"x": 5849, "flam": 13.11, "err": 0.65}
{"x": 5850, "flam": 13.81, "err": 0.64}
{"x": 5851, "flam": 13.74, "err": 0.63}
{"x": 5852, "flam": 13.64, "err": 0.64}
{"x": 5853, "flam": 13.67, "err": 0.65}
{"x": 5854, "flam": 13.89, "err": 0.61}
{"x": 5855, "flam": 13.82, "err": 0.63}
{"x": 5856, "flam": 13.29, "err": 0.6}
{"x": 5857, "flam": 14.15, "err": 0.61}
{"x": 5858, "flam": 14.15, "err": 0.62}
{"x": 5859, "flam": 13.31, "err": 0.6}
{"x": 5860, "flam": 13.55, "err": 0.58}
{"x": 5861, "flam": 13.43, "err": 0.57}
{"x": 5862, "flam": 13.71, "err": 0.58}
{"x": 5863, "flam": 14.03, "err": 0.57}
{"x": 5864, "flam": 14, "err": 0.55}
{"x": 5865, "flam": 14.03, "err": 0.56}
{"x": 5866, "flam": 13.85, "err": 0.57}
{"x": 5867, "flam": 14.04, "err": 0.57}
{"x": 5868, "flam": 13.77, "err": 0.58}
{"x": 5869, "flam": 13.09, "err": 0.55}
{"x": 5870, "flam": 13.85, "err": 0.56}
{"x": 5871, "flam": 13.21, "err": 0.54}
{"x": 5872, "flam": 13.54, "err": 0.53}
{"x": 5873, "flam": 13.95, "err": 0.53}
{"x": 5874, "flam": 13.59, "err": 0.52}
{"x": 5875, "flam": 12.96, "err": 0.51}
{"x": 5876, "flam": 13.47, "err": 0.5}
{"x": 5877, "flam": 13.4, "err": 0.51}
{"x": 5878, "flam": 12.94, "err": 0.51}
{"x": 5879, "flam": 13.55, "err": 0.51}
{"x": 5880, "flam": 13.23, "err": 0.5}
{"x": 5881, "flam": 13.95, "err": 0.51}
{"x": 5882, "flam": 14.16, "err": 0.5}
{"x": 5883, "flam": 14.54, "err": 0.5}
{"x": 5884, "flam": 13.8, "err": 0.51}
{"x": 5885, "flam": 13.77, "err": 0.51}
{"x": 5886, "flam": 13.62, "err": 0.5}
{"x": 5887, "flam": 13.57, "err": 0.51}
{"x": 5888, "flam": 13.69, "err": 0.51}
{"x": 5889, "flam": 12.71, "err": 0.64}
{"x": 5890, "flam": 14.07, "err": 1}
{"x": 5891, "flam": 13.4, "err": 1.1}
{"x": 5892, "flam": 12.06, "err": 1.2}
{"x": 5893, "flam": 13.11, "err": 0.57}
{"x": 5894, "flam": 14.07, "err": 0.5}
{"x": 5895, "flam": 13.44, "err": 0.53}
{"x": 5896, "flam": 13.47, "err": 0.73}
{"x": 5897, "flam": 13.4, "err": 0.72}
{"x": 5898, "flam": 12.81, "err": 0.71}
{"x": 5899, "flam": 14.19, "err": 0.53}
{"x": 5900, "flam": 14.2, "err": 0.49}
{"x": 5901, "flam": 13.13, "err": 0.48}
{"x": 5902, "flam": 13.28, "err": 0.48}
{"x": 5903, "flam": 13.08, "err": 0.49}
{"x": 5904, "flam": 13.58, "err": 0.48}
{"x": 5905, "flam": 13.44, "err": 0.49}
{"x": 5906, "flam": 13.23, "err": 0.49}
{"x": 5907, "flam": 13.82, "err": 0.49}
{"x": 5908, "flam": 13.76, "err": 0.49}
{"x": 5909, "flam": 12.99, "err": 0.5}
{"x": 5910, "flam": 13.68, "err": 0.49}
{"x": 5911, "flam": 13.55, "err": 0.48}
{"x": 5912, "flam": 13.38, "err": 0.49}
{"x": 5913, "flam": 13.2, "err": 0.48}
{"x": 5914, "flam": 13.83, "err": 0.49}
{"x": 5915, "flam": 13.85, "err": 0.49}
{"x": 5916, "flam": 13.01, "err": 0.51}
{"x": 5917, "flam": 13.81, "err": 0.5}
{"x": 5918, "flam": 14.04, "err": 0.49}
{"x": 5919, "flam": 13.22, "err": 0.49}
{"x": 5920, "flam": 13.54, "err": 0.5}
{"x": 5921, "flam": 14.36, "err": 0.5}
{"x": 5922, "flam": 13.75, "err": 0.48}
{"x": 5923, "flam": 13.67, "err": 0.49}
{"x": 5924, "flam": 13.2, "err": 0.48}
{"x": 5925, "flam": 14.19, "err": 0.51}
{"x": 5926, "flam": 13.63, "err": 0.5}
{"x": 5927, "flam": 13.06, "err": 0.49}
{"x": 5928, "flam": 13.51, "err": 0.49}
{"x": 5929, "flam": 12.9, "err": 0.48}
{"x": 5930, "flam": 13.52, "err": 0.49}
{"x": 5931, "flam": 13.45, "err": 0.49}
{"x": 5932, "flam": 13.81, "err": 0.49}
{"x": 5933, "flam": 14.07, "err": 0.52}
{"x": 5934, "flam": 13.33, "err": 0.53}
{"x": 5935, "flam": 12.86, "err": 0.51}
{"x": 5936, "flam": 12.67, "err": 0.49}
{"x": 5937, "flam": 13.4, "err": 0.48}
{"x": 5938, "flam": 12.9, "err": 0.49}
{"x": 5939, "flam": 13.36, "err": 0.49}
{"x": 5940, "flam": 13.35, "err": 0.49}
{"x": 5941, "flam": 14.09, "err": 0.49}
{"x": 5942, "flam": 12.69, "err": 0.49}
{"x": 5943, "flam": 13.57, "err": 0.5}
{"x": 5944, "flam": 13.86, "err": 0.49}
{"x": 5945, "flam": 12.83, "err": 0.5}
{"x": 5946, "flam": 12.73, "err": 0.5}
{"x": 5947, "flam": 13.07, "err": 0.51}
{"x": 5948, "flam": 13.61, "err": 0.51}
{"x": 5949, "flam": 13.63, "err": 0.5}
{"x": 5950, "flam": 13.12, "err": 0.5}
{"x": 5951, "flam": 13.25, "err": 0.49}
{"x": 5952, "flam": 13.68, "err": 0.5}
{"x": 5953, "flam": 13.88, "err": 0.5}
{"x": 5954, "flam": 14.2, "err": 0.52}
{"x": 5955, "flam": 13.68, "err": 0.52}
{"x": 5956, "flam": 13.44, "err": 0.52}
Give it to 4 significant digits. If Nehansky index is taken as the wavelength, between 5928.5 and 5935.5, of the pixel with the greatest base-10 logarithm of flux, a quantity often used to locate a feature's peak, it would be 5933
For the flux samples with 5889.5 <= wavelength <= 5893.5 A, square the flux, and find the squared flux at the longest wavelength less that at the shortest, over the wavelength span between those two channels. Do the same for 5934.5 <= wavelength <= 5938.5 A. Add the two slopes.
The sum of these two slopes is -8.4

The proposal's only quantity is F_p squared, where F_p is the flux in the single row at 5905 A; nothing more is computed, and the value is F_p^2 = 181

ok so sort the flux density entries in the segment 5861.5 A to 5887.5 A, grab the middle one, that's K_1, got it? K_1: 13.7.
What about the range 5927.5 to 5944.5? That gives 13.4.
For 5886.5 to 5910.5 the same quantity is 13.4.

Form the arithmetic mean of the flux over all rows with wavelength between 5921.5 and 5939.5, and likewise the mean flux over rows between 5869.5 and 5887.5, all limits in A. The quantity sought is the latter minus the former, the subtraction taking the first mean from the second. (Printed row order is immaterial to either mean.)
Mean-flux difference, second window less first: 0.21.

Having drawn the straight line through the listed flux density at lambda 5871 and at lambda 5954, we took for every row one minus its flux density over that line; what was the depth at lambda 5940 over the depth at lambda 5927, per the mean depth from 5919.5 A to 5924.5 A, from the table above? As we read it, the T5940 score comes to 100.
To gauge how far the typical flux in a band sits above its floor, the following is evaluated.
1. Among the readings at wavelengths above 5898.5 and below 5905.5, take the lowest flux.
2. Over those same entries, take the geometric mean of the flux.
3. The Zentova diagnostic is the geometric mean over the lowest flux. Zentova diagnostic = 1.04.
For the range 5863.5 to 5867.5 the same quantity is 1.01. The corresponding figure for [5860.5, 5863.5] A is 1.02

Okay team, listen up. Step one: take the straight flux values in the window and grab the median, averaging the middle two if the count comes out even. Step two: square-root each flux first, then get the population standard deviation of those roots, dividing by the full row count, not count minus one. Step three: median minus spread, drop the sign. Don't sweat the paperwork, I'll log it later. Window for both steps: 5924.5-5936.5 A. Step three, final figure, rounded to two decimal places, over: 13.42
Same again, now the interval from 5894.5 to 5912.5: 13.39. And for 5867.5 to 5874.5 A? 13.55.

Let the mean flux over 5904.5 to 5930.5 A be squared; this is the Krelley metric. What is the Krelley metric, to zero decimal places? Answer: 183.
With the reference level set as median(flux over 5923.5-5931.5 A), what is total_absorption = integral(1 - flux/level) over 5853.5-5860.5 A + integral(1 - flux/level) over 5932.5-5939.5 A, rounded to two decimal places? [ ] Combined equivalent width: 0.00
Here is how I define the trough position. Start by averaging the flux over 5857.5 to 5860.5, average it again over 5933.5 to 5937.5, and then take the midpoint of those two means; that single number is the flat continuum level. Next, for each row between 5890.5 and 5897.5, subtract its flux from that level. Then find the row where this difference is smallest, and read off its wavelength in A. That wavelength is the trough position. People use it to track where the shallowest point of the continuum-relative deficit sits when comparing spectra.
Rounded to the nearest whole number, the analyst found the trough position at 5894 A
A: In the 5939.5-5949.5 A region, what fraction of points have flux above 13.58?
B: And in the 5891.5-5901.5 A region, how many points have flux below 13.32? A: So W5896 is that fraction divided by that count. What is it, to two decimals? 0.10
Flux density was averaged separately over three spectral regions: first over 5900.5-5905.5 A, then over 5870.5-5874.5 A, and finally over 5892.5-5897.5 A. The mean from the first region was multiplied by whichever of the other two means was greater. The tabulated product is 181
